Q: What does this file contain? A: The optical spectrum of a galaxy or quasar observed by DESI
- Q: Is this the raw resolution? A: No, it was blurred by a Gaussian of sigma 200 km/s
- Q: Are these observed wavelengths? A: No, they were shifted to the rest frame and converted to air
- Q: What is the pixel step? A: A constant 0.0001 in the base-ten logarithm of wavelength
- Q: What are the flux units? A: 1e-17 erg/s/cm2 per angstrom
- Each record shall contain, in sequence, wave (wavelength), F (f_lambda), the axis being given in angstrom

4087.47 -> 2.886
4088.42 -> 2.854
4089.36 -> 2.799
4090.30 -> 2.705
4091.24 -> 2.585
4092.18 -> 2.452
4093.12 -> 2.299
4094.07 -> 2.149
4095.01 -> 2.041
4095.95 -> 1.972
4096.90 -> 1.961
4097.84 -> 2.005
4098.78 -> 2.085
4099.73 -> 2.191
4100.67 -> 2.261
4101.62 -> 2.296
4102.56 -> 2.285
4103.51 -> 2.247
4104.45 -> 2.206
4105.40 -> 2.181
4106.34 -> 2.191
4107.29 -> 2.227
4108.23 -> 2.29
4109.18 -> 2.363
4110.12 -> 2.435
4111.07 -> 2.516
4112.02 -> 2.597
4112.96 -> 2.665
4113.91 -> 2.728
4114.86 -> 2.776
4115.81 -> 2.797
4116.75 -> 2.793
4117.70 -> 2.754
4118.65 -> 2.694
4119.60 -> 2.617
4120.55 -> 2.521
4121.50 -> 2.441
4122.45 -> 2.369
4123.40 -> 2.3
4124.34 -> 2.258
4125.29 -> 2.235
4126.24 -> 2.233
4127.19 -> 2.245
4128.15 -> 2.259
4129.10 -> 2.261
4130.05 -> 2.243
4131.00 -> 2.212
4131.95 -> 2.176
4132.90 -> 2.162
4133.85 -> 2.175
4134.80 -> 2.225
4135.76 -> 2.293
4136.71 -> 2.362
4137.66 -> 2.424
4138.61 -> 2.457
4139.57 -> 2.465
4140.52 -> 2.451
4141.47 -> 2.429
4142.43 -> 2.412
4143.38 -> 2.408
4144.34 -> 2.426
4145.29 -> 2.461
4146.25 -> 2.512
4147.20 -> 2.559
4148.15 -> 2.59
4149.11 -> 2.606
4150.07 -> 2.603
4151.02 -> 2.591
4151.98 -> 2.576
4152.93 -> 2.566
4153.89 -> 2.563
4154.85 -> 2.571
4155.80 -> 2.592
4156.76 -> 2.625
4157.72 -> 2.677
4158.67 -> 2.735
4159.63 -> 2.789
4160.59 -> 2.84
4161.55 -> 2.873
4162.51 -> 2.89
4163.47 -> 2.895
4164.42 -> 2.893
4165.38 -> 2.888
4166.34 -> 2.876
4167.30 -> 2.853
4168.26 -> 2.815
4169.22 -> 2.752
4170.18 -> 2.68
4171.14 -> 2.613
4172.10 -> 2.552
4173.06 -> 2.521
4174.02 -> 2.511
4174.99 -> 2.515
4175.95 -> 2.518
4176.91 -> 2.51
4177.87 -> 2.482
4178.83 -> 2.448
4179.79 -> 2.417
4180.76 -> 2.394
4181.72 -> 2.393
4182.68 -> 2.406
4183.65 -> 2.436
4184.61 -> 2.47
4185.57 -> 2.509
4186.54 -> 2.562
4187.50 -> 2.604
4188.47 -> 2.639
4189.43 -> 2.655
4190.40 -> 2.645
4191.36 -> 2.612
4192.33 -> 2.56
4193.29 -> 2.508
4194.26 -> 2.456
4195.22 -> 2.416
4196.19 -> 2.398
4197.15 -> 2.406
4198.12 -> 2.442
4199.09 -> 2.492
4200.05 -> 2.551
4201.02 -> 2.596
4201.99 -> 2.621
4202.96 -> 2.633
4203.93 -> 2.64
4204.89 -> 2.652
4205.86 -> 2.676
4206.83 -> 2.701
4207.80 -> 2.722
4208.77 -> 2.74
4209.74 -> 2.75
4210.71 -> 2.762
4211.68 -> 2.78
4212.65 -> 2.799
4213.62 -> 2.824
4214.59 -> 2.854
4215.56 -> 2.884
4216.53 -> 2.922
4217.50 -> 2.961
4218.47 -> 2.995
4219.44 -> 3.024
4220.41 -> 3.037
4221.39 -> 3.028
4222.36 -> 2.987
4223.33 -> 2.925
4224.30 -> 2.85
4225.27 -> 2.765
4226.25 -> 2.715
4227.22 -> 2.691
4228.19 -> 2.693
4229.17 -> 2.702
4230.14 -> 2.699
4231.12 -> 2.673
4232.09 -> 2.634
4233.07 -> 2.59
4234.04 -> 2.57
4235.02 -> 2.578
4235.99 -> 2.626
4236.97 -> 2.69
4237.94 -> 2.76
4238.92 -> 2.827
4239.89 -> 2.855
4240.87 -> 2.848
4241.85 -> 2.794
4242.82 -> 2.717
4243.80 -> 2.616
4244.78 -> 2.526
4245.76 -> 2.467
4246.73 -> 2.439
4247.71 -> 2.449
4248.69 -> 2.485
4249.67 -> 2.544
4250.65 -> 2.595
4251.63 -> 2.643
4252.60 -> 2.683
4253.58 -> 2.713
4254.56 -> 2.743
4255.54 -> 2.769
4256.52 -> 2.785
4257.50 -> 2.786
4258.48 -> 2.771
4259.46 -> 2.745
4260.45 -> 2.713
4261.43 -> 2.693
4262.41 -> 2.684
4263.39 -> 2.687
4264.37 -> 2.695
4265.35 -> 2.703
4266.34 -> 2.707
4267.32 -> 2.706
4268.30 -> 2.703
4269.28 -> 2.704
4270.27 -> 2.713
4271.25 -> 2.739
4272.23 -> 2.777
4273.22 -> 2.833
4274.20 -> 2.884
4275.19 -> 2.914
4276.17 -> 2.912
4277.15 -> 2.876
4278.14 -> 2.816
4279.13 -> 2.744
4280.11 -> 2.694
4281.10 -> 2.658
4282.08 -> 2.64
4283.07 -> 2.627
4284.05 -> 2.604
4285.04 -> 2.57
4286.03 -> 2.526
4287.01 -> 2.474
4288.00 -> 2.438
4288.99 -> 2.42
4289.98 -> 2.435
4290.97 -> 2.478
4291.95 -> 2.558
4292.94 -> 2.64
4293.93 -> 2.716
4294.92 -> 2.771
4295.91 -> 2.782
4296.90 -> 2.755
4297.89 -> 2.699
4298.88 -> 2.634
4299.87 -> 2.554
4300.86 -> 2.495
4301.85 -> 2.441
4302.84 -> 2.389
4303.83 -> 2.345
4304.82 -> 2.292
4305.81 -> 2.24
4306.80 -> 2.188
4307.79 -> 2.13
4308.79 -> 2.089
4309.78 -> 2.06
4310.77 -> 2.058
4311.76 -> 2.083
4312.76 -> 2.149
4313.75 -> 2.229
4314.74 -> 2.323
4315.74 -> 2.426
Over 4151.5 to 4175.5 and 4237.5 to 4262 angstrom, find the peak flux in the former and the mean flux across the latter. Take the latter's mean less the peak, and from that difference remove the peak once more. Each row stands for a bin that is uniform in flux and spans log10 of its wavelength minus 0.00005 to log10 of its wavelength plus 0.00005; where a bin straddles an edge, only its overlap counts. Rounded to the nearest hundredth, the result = -3.11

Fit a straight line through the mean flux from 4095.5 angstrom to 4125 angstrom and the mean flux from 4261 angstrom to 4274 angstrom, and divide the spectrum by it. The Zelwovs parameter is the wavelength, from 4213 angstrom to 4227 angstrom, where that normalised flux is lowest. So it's 4226.25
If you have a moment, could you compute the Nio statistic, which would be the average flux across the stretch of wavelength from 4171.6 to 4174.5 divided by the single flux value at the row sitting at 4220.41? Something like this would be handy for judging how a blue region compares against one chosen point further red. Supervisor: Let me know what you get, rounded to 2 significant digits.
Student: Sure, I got 0.83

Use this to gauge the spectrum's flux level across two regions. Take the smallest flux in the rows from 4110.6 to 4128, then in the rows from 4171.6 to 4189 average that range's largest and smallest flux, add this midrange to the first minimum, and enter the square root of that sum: 2.179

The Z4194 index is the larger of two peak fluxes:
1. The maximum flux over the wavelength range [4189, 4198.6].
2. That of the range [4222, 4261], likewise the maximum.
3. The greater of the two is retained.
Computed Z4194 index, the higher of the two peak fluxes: 2.99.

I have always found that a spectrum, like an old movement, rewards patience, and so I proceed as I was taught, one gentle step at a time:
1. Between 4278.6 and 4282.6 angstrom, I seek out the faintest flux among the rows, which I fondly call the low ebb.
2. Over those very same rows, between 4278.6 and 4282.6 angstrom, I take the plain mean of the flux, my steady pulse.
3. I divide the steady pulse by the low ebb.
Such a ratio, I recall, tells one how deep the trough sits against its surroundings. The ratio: 1.02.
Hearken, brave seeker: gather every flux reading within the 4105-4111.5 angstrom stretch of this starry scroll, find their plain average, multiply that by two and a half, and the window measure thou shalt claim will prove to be 5.79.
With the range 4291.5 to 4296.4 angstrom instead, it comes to 6.73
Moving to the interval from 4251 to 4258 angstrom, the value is 6.83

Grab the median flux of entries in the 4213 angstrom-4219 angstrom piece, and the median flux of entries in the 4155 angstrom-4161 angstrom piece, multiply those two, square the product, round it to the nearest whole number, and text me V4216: 62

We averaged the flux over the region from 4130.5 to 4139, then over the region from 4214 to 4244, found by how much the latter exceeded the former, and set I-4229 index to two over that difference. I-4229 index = 4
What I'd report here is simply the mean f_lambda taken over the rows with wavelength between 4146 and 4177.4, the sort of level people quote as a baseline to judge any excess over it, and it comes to 2.67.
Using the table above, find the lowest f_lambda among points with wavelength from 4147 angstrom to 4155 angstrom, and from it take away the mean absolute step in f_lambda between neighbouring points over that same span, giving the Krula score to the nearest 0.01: 2.55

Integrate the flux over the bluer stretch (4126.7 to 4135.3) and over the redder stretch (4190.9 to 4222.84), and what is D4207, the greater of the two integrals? 87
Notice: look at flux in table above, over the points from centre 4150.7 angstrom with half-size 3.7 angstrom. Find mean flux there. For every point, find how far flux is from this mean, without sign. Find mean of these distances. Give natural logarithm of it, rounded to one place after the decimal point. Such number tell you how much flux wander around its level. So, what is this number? -4.2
